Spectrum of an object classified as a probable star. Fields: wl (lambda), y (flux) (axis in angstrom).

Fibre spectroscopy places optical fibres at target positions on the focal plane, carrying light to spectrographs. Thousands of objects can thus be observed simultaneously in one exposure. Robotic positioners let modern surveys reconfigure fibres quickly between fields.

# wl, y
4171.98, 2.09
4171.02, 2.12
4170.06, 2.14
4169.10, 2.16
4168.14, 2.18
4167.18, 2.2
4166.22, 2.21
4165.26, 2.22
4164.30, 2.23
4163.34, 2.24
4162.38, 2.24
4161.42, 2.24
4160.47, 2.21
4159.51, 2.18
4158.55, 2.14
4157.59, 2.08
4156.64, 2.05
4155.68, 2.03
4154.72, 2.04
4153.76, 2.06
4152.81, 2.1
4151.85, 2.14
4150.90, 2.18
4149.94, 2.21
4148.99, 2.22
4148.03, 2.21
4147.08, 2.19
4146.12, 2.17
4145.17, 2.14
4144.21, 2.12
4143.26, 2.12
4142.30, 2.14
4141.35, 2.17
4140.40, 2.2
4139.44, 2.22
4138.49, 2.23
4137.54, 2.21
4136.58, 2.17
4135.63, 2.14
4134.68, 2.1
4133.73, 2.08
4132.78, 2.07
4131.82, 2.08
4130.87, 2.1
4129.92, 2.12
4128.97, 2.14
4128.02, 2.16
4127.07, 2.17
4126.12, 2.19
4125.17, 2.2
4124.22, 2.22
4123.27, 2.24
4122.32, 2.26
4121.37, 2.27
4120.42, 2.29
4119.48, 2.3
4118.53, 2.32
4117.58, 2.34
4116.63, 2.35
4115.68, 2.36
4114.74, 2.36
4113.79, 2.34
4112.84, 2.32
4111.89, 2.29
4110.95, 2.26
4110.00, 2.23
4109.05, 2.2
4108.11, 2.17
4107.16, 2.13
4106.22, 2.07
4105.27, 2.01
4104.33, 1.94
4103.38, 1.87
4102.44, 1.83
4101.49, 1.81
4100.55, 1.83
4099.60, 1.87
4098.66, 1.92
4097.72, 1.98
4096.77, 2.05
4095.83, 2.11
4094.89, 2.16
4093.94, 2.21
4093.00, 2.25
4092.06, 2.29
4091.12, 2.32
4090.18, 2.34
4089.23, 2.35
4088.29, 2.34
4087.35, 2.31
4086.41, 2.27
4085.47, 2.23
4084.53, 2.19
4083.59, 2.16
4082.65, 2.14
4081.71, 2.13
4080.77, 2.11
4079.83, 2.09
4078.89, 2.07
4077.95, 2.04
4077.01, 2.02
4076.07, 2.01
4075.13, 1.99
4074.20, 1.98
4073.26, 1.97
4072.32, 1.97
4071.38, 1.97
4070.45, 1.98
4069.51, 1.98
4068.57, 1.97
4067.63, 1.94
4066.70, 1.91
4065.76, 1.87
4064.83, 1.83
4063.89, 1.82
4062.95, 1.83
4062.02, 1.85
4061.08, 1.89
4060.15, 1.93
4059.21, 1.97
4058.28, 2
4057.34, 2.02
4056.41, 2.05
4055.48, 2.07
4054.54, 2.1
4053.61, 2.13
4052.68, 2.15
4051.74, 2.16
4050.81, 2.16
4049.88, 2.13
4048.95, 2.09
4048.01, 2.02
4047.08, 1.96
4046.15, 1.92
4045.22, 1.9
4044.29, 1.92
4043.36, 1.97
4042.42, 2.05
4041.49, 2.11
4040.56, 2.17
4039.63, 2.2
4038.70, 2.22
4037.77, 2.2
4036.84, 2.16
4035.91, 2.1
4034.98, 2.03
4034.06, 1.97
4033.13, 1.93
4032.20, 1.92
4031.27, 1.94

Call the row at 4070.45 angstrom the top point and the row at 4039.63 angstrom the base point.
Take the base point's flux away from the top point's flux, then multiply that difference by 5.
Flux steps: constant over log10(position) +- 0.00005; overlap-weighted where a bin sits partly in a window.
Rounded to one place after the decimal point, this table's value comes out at -1.1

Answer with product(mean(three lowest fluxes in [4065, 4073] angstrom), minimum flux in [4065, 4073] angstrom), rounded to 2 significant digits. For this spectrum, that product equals 3.6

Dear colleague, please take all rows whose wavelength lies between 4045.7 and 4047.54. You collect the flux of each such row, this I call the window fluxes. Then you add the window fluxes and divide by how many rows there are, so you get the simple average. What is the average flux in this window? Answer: 1.94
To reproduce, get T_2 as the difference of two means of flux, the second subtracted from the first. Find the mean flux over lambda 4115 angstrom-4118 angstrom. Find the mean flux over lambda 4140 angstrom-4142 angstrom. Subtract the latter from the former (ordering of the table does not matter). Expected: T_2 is 0.17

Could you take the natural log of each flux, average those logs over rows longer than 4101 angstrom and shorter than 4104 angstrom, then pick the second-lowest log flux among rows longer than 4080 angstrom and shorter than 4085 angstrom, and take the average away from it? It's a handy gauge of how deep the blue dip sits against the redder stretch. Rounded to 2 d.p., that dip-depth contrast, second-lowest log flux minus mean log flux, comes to 0.15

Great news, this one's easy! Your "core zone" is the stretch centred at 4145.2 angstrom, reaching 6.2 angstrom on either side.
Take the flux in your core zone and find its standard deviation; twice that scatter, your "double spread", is 0.07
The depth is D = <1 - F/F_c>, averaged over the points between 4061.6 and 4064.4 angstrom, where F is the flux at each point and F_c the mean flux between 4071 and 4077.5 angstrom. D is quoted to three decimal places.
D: 0.077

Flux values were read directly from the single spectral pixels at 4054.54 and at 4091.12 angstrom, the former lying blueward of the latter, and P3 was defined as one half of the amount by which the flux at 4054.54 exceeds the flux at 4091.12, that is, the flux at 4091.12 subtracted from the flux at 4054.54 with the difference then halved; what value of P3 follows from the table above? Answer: -0.11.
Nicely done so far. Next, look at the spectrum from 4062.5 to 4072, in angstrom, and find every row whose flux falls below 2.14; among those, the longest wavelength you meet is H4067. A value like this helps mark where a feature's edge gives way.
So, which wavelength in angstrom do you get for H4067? 4071.38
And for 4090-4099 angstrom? 4098.66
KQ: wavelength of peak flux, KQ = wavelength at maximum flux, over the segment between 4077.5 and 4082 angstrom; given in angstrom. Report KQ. 4081.71 angstrom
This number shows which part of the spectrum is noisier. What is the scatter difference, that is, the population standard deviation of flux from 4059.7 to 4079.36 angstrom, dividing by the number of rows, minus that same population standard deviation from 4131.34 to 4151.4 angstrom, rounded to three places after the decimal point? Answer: 0.021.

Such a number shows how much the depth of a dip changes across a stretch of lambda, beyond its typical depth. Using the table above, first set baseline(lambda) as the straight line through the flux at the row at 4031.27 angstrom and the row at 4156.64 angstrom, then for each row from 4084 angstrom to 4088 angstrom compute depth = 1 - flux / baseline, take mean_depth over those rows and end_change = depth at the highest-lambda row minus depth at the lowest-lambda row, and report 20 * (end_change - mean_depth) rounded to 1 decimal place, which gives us 1.5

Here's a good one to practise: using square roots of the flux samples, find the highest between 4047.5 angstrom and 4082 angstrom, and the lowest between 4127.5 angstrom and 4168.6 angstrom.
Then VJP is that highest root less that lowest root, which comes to 0.045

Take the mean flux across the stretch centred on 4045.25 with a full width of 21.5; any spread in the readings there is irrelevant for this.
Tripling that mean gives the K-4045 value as 6.25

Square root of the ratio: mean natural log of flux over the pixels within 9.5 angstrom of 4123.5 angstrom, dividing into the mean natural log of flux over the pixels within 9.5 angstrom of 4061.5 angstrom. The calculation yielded 0.92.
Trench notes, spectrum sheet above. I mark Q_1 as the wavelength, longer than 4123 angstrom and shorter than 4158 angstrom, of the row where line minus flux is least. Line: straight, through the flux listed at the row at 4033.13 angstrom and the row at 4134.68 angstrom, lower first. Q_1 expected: 4123.27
